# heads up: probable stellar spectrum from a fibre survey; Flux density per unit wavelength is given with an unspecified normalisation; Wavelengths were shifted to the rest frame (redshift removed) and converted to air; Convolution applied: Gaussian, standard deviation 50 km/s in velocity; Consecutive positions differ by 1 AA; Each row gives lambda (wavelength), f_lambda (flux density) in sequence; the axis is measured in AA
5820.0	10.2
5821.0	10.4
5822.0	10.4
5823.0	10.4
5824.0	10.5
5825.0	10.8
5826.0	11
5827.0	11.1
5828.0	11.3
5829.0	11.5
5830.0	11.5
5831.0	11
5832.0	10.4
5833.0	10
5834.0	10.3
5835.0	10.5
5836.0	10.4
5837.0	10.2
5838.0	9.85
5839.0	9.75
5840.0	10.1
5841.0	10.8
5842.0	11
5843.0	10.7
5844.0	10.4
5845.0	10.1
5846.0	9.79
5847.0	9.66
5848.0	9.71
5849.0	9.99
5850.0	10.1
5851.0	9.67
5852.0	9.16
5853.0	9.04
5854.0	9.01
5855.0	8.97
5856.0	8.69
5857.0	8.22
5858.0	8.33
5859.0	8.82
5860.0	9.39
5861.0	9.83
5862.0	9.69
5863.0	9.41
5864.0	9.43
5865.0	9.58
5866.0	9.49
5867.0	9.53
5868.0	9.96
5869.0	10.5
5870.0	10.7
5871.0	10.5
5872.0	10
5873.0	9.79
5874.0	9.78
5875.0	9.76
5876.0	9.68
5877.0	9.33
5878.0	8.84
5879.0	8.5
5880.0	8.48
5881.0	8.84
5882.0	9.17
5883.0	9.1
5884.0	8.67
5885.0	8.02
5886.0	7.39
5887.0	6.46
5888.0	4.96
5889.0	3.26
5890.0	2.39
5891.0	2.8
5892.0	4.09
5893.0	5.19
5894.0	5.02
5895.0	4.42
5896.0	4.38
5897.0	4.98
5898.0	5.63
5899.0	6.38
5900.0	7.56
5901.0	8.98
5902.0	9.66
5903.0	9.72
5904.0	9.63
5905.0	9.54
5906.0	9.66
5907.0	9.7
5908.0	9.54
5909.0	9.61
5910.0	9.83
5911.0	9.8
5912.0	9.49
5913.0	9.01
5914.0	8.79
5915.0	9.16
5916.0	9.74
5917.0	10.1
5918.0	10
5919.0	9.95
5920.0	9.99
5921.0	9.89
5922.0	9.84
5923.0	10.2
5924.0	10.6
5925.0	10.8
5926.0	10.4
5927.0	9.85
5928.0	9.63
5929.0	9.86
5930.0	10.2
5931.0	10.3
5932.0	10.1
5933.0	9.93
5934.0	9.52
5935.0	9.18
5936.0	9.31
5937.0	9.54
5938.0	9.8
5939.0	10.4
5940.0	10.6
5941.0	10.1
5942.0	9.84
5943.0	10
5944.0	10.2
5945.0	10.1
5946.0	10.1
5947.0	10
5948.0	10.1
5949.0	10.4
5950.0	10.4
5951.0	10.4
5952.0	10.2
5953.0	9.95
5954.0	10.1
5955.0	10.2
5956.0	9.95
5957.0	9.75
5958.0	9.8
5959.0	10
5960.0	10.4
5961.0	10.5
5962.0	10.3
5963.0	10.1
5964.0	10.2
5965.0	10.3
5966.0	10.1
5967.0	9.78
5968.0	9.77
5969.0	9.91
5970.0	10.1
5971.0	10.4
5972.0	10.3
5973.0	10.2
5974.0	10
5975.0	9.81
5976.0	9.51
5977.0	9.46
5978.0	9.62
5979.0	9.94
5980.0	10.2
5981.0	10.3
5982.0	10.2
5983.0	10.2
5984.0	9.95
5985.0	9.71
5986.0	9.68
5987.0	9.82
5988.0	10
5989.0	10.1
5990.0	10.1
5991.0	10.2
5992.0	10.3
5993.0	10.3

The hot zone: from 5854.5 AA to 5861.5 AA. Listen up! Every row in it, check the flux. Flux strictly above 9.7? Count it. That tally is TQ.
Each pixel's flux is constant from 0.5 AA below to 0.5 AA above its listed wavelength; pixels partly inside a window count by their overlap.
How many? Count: 1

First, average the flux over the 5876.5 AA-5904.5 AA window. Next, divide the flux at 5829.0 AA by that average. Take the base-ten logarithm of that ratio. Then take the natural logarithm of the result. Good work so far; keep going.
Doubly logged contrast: -1.49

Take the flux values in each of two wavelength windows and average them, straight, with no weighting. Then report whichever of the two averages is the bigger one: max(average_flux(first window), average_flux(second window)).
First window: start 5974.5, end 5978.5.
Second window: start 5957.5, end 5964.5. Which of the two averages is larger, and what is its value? 10.19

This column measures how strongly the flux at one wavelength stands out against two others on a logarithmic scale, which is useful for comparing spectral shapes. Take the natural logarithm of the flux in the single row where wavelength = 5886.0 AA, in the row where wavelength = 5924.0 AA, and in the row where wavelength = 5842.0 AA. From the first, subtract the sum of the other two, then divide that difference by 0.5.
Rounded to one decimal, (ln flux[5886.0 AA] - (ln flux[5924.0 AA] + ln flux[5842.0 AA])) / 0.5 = -5.5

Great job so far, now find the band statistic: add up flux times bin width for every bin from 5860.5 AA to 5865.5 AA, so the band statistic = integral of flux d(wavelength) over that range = 47.9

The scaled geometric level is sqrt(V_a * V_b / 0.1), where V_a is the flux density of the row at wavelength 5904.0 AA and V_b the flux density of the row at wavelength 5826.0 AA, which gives 32.5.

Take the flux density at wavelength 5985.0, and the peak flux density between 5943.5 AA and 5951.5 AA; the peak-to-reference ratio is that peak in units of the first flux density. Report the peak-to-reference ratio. 1.07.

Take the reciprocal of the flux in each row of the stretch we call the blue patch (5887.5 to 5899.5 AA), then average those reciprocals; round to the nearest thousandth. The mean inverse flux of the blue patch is 0.243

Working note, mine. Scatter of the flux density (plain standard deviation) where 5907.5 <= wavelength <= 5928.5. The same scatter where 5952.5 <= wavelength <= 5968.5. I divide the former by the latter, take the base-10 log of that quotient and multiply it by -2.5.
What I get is -0.79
